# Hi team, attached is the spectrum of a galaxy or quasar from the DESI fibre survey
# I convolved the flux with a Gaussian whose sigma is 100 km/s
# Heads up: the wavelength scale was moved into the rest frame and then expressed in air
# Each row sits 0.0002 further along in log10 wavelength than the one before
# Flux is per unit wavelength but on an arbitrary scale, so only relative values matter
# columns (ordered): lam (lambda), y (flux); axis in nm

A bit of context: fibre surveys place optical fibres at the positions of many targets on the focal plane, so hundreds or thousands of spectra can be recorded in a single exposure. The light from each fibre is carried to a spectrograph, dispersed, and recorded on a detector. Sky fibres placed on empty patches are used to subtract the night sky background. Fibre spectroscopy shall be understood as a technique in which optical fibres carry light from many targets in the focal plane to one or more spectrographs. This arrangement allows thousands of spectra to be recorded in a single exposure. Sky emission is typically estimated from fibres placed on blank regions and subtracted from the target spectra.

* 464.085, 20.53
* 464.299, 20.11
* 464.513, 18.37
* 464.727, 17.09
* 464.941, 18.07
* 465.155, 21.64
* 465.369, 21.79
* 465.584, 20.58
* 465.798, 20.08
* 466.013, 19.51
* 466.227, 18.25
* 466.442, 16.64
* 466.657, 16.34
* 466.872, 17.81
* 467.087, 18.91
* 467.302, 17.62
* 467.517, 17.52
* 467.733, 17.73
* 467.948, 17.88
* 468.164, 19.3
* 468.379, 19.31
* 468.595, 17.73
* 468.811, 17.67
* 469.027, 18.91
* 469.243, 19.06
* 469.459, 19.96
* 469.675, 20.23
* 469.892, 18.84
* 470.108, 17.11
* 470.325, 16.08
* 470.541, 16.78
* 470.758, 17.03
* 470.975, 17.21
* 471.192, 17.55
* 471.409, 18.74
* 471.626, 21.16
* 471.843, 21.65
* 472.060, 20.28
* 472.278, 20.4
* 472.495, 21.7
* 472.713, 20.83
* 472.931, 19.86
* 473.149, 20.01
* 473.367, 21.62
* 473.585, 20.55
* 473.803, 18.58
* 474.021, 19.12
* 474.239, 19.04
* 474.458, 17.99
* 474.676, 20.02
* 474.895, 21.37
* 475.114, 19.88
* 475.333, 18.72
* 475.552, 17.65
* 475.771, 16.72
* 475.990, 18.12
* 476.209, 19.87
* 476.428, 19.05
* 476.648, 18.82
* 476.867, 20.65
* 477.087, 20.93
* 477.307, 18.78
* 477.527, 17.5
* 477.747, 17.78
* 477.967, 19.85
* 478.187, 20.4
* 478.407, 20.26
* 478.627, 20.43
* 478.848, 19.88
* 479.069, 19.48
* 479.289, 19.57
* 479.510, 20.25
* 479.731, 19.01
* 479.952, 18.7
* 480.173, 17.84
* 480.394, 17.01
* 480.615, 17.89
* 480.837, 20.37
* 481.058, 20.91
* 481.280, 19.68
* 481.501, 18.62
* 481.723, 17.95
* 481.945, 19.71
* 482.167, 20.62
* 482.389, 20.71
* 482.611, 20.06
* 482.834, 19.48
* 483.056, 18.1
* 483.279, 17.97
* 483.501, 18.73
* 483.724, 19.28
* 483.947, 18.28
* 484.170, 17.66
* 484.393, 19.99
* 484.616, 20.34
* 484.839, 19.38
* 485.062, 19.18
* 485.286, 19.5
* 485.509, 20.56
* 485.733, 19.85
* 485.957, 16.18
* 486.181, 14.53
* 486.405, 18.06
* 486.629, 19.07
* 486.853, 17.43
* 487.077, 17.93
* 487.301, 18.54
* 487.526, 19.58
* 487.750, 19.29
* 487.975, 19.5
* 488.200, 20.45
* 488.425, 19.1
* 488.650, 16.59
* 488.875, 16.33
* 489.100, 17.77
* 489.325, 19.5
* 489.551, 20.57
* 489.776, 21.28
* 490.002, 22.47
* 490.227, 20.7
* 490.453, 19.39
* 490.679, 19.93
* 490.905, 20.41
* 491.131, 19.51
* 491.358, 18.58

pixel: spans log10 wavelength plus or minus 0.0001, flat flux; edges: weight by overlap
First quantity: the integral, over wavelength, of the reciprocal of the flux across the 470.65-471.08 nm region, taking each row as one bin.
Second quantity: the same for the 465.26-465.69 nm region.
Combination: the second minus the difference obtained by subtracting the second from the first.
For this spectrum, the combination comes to 0.015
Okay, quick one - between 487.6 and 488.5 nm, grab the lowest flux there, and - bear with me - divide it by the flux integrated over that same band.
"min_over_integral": 1.08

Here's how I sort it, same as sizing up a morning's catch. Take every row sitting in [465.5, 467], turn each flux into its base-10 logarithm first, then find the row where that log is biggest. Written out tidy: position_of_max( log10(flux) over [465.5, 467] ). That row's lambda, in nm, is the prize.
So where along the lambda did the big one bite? 465.584 nm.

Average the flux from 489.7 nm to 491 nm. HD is 20.7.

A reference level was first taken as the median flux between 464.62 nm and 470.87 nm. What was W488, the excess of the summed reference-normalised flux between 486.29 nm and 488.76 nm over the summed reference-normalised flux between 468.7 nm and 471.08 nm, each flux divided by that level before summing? 0.37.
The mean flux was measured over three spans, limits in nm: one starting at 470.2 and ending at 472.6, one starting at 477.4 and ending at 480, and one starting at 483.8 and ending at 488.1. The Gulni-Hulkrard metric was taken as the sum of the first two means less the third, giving 19.7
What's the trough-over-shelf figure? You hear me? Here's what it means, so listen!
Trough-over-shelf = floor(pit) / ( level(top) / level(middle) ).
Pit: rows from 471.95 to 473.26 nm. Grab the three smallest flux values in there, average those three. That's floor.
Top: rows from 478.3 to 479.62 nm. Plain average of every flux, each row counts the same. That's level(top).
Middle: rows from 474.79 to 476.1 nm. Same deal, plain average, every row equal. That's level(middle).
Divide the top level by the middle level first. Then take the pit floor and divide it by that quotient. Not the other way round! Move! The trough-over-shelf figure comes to 18.8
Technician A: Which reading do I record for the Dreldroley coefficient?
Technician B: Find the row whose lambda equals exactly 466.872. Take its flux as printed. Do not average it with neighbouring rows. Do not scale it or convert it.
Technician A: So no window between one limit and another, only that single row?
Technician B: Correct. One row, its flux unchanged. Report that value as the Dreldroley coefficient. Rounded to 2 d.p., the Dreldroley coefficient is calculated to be 17.81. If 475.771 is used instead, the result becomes 16.72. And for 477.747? 17.78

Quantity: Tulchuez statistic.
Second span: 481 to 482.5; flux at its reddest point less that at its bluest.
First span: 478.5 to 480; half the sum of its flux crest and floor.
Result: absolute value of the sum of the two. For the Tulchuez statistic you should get 19.4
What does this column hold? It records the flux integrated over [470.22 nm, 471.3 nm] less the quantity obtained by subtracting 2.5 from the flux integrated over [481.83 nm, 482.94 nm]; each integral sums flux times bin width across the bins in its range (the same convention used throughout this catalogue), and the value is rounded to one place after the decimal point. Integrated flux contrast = -1.5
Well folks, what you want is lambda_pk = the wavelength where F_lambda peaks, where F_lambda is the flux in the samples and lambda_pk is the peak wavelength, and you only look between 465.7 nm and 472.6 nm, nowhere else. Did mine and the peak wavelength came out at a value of 472.495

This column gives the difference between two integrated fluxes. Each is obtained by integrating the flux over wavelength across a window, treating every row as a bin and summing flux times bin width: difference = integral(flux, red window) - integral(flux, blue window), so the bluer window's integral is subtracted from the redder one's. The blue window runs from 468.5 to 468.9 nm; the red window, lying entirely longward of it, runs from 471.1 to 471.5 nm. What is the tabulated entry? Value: 0.2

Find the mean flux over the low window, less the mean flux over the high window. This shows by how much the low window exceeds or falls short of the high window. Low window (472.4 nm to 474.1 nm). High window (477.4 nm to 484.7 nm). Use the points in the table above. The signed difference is 1.1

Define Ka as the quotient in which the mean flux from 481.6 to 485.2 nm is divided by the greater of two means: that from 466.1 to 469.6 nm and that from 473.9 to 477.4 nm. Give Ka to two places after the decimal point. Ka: 1.00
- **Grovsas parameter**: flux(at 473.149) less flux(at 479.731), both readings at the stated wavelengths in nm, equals 1.0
